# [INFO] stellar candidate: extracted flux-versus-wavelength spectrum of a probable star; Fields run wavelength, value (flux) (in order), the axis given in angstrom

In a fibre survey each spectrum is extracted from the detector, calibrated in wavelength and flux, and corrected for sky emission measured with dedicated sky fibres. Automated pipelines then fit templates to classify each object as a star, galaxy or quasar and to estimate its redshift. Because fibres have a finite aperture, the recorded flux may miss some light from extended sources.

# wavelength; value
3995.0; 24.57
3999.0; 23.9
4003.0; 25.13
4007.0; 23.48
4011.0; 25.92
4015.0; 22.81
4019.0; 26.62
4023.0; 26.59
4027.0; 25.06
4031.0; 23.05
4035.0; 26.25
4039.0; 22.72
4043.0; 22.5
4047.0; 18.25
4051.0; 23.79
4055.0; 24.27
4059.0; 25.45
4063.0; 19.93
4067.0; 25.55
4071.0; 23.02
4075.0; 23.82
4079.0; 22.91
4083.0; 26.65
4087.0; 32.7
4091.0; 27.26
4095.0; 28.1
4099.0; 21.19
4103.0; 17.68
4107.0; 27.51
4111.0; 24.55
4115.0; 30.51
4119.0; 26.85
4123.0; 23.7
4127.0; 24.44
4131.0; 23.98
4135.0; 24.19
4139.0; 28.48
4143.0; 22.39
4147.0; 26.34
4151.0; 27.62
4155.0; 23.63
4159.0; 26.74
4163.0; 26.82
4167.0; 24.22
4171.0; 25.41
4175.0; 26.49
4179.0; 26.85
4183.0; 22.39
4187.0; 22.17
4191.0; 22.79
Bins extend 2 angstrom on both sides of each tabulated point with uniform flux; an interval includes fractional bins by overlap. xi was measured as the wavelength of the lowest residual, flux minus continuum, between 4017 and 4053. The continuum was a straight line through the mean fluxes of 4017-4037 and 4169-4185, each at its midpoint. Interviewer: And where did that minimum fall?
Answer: 4047.0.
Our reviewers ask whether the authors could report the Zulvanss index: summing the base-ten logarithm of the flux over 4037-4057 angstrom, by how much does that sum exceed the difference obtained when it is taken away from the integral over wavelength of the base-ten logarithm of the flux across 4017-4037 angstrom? -14.7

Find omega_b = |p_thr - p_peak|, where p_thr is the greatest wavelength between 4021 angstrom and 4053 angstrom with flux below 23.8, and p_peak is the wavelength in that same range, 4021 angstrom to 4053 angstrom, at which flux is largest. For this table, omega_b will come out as 28 angstrom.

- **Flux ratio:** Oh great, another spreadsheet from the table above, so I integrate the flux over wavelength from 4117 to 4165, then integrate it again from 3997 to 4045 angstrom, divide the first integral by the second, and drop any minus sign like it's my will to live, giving 1.04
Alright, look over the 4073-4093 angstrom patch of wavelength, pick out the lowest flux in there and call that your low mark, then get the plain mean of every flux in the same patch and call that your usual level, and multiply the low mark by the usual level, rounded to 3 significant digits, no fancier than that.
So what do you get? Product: 611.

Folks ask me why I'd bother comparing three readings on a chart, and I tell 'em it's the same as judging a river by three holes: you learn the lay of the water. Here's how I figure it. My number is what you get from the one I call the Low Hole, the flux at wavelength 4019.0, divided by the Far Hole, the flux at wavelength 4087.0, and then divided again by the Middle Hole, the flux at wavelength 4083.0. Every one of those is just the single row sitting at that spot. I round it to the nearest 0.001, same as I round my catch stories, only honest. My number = 0.031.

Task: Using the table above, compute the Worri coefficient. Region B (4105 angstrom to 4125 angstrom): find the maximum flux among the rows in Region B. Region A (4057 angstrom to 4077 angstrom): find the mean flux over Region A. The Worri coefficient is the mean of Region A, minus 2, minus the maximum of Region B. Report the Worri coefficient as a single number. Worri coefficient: -9.0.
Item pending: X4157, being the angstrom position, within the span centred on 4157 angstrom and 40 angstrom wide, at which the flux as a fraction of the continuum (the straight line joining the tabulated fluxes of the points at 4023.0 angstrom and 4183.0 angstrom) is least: 4143.0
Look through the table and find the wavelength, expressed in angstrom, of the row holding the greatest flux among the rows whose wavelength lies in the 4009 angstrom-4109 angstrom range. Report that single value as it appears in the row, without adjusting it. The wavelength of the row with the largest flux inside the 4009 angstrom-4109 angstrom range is 4087.0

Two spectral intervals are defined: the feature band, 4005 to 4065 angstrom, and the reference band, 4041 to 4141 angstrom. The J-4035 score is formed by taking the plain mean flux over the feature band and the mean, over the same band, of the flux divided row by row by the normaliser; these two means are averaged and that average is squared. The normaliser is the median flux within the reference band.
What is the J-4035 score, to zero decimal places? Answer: 153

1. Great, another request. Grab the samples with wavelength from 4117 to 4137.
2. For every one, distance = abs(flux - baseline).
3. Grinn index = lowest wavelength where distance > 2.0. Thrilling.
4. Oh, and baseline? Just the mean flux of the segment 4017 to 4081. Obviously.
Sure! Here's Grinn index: 4119.0 angstrom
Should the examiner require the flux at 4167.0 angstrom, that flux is 24.22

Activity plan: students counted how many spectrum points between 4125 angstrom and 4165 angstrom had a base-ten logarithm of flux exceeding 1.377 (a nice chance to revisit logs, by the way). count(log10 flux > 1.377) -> 8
